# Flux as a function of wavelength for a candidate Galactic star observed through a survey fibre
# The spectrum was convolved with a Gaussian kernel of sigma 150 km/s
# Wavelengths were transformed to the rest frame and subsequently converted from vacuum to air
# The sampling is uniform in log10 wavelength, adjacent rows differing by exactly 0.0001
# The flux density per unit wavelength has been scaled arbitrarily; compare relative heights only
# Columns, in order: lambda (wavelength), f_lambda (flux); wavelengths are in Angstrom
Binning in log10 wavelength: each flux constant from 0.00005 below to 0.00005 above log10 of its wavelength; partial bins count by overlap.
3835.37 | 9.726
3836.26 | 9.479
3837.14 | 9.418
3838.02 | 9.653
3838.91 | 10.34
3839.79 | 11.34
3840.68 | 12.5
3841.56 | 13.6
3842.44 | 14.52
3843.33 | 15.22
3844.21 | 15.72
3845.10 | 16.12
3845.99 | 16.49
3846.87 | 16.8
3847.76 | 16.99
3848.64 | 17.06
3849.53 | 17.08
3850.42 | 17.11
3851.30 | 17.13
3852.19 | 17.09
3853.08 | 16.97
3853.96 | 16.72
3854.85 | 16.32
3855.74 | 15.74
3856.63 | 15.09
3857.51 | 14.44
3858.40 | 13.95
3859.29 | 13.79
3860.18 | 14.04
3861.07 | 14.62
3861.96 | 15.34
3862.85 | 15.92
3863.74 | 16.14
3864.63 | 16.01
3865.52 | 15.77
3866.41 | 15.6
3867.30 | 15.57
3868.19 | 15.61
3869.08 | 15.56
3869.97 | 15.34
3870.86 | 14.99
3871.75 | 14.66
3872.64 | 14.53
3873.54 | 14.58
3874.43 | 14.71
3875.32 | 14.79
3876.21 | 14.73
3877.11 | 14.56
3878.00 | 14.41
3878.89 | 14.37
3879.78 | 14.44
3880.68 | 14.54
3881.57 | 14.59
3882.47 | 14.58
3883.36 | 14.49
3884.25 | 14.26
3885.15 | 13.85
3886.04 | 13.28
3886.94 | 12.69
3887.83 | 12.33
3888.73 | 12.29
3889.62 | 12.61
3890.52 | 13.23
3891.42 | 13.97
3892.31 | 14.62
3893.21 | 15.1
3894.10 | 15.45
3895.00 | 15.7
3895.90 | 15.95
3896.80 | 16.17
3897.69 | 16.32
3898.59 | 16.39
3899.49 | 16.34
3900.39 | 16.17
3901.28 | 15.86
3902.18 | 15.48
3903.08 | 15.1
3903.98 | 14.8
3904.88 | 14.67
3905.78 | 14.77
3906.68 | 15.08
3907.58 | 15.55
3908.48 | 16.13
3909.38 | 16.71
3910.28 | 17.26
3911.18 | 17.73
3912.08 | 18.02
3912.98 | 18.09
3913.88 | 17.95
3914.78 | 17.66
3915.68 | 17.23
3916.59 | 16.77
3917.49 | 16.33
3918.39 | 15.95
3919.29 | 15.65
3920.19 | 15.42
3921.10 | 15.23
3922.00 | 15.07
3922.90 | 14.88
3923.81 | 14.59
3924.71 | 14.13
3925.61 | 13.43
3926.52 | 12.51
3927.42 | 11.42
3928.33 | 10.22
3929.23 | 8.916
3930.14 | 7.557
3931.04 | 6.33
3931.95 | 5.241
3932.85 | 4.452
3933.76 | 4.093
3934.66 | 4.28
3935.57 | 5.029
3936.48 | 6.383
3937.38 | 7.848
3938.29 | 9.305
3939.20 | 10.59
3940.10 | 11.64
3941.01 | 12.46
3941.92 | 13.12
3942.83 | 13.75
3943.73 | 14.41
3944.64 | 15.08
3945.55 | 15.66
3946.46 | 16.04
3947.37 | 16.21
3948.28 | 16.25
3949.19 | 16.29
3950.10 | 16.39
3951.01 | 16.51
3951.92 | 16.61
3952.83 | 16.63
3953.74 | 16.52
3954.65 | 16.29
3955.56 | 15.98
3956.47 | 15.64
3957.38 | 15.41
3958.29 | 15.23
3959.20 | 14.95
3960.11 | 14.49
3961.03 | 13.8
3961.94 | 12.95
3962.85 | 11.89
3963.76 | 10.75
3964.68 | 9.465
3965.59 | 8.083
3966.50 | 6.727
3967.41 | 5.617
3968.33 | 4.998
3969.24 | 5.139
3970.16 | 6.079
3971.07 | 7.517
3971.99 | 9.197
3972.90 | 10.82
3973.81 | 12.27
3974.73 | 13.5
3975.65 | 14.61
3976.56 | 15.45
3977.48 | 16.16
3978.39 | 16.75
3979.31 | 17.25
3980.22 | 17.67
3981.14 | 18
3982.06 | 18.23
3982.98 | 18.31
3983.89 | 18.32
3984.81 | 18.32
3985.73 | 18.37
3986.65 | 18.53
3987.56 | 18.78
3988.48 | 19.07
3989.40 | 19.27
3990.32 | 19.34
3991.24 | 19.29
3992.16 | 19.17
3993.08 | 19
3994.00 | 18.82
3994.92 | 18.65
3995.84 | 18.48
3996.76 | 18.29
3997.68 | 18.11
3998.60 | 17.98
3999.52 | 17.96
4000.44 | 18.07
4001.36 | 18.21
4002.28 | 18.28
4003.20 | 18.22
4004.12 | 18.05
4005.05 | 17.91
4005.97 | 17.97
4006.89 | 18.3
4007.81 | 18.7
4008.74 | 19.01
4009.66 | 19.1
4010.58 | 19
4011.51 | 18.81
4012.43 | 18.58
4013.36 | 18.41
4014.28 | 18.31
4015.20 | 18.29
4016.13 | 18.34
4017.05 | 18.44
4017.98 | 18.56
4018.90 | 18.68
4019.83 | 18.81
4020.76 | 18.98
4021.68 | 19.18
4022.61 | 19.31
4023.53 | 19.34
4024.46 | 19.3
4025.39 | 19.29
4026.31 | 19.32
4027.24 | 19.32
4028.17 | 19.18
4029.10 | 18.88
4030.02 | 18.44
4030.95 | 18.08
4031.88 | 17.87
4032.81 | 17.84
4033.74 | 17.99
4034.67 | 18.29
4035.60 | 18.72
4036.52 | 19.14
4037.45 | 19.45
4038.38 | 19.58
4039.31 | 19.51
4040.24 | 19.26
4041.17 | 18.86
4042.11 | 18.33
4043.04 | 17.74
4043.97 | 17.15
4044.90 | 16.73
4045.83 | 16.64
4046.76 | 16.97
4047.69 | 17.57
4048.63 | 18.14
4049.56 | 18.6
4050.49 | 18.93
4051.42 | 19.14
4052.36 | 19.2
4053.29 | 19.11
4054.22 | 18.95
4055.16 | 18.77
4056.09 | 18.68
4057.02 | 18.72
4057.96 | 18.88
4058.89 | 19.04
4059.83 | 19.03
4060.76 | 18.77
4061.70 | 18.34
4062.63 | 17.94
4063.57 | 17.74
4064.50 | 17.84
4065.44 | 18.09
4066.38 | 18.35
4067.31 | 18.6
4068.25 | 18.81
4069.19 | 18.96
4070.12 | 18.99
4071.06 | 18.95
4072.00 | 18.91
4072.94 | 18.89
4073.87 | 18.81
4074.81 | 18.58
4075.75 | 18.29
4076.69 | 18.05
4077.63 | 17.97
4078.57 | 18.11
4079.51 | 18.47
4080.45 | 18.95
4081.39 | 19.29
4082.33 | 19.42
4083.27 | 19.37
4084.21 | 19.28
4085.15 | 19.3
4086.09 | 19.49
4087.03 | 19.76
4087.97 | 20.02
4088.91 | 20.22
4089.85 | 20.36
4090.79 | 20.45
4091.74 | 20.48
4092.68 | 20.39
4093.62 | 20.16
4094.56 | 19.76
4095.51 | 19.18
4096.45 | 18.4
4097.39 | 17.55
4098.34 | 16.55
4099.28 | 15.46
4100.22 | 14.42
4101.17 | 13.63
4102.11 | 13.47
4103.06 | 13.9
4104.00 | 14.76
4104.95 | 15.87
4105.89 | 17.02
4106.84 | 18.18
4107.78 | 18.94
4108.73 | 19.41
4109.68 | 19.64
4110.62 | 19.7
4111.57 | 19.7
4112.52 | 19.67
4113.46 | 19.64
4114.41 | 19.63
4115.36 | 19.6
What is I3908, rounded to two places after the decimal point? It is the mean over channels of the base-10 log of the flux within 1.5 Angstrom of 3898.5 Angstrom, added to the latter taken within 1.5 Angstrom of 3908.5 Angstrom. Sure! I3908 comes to 2.42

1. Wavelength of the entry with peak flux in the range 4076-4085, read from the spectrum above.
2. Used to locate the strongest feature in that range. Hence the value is 4082.33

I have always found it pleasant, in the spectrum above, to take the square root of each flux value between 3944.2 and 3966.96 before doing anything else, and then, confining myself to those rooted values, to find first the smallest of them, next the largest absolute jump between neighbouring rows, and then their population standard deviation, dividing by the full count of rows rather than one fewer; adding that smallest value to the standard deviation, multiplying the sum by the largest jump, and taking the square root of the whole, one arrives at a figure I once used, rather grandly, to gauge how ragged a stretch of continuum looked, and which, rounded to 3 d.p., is 0.865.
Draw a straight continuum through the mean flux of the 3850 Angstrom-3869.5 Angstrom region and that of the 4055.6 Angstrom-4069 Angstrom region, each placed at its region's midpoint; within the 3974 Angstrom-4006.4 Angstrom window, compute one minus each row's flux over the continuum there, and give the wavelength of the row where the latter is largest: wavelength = 3974.73 Angstrom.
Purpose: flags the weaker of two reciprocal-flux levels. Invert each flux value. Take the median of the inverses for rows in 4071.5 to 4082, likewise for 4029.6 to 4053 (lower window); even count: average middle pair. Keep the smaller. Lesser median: 0.0538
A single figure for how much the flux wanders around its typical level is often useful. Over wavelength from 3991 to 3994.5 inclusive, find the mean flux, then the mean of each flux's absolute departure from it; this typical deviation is 0.16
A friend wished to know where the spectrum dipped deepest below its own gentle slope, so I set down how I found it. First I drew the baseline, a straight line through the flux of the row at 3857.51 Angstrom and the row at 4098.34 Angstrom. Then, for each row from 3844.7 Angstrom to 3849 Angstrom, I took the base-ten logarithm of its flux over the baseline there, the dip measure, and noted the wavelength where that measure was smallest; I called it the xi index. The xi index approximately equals 3845.10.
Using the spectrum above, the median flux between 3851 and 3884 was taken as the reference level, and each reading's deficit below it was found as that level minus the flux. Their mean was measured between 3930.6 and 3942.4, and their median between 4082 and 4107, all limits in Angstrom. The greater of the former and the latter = 7.0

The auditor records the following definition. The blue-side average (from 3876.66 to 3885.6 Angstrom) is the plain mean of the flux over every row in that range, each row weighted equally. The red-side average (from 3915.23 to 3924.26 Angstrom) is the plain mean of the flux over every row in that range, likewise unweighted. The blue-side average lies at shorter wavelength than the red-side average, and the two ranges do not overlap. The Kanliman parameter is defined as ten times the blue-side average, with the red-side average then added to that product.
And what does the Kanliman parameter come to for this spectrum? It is 160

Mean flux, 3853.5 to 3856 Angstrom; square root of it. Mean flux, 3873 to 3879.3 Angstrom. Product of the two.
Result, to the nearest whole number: 59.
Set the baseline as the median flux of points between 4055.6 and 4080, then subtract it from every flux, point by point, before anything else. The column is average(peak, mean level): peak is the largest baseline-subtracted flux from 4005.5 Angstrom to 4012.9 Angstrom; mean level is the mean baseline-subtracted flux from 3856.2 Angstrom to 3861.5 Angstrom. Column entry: -1.9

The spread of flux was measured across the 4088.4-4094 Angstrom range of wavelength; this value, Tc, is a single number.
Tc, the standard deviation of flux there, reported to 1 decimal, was 0.1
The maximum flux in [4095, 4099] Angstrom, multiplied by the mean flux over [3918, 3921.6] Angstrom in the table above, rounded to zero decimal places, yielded 298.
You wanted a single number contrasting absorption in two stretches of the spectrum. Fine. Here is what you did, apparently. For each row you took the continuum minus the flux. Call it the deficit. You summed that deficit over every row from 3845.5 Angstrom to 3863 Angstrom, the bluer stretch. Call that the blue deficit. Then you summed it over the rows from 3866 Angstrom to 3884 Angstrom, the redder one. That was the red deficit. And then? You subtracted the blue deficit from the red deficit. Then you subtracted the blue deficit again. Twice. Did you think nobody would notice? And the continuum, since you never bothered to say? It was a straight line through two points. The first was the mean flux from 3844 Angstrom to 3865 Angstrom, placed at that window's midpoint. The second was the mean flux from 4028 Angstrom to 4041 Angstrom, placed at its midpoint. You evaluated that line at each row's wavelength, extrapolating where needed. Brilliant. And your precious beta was 28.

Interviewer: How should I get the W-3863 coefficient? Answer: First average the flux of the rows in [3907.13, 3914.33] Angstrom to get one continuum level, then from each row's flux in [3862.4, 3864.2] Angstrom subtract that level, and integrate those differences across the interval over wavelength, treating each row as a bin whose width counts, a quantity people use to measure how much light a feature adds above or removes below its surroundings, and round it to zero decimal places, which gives -2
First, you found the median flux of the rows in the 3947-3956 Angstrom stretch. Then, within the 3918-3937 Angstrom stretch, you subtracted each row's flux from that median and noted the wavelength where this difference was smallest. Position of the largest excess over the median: 3918.39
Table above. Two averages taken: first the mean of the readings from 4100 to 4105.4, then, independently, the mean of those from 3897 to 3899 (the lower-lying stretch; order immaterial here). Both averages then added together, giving 30.7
